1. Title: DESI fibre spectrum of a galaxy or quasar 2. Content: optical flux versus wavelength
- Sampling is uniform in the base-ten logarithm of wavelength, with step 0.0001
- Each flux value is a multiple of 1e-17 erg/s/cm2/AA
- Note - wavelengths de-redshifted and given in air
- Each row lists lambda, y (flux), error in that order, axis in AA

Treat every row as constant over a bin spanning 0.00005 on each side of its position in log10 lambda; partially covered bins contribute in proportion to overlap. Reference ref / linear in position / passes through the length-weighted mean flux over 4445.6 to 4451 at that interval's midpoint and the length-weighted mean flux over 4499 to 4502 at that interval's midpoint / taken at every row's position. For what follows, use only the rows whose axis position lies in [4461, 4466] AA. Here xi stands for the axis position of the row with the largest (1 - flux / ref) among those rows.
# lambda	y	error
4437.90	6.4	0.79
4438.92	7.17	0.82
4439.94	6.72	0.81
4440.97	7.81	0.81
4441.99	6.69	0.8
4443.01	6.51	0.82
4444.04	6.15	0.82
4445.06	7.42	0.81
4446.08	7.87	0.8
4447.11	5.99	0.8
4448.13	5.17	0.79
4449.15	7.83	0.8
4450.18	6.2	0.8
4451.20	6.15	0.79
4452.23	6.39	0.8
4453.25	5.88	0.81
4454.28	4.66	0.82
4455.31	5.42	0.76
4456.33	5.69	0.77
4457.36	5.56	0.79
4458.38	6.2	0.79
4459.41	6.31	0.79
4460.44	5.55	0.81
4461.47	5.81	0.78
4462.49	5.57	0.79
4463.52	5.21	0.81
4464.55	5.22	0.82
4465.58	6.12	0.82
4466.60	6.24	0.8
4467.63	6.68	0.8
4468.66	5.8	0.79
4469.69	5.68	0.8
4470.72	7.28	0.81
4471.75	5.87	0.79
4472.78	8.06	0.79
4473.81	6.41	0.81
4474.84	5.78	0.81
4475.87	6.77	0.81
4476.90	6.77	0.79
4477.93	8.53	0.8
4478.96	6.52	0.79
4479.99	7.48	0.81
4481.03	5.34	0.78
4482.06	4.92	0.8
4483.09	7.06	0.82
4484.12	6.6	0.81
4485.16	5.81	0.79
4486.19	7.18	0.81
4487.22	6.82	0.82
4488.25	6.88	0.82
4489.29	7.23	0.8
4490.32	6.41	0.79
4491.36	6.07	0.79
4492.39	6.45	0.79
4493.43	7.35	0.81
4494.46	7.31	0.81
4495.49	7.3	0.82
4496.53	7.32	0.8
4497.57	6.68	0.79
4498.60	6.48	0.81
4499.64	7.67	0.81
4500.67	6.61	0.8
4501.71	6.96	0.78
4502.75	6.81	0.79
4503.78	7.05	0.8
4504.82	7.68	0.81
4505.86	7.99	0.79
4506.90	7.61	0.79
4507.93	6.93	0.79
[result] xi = 4463.52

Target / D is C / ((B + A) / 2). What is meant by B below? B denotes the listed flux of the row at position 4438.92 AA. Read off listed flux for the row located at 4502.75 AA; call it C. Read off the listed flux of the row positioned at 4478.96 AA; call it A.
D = 0.99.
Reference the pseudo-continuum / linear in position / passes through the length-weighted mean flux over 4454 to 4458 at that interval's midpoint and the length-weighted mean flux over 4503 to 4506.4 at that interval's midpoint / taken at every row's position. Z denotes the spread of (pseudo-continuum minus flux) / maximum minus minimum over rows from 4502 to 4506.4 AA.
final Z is 1.05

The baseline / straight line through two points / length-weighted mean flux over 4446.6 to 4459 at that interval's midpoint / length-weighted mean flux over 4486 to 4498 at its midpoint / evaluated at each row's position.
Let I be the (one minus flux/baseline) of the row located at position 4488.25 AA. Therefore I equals -0.01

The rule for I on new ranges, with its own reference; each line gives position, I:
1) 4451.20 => -0.04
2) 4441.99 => -0.18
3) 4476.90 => -0.04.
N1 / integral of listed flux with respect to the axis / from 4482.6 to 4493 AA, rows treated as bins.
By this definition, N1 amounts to 69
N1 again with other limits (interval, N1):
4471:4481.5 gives 71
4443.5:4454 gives 68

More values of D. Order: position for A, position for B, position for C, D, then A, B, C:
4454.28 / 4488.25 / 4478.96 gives 1.13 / 4.66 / 6.88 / 6.52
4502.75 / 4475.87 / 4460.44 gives 0.82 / 6.81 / 6.77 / 5.55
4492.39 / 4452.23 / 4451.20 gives 0.96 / 6.45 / 6.39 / 6.15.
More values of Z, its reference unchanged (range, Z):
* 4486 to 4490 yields 0.40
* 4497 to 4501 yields 1.15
